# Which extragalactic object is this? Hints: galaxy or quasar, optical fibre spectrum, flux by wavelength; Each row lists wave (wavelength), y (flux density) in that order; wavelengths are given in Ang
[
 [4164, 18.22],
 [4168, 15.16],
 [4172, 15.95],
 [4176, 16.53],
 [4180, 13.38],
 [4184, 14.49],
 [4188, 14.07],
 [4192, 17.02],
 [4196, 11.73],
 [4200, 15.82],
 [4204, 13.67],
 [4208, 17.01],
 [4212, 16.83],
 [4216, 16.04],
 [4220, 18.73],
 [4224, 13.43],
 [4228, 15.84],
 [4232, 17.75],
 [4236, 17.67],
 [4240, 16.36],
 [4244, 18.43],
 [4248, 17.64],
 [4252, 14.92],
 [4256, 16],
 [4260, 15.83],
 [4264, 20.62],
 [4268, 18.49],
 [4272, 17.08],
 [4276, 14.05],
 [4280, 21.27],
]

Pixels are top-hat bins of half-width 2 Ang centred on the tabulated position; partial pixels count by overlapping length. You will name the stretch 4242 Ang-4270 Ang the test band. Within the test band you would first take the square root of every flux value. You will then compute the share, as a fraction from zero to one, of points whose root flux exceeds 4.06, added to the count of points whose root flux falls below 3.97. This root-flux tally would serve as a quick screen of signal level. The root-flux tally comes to 1.6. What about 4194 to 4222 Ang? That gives 2.4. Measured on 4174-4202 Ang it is 4.3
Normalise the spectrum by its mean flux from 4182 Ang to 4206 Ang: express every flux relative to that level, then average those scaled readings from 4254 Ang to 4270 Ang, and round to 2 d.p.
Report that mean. 1.23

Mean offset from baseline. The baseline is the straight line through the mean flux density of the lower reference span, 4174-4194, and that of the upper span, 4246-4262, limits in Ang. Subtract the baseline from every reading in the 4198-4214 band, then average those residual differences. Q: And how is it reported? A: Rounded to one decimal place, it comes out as 0.4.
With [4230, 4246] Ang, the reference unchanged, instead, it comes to 1.7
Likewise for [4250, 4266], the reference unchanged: 0.7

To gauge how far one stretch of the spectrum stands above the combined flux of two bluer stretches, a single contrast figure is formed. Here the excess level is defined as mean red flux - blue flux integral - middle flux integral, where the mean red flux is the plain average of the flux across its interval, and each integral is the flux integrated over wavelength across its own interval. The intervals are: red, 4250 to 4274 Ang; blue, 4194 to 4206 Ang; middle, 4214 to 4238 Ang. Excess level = -546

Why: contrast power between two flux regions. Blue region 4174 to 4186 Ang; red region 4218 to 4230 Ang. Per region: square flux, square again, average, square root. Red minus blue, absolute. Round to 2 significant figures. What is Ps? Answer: 46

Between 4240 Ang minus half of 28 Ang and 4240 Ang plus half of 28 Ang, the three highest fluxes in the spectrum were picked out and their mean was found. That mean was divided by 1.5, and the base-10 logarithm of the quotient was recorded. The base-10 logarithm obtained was 1.08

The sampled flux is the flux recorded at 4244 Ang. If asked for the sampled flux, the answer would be 18.43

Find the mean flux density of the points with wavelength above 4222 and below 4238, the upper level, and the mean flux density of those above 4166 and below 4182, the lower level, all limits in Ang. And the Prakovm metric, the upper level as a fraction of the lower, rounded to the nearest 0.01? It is 1.06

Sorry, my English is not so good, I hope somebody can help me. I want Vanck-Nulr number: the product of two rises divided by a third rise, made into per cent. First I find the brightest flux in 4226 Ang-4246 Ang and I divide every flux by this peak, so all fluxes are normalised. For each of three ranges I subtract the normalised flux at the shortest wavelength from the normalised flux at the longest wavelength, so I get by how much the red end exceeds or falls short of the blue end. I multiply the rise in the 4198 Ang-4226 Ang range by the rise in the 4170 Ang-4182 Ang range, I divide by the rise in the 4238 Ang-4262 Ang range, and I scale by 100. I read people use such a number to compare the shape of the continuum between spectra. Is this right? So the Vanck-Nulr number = -63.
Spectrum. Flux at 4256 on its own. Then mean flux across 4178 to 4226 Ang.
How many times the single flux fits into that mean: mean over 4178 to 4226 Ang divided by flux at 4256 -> 0.95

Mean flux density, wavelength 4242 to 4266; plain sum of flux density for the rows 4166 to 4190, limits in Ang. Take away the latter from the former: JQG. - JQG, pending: -72.3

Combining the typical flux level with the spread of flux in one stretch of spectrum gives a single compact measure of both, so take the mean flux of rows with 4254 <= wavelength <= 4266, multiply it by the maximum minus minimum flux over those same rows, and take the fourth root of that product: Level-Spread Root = 3.0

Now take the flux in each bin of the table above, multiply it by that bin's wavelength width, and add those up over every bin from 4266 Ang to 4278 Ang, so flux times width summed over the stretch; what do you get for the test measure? 198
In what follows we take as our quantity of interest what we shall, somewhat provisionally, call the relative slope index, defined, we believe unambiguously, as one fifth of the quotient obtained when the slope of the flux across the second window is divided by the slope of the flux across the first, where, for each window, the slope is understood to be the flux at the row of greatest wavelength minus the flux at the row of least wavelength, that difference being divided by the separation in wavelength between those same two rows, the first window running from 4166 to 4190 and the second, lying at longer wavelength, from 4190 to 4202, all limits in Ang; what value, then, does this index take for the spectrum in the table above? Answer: 0.55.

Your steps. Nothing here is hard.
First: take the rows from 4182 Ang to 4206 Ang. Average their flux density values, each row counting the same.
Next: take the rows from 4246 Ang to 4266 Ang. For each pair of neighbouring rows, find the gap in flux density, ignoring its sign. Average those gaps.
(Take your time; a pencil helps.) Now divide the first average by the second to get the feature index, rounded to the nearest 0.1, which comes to 6.6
